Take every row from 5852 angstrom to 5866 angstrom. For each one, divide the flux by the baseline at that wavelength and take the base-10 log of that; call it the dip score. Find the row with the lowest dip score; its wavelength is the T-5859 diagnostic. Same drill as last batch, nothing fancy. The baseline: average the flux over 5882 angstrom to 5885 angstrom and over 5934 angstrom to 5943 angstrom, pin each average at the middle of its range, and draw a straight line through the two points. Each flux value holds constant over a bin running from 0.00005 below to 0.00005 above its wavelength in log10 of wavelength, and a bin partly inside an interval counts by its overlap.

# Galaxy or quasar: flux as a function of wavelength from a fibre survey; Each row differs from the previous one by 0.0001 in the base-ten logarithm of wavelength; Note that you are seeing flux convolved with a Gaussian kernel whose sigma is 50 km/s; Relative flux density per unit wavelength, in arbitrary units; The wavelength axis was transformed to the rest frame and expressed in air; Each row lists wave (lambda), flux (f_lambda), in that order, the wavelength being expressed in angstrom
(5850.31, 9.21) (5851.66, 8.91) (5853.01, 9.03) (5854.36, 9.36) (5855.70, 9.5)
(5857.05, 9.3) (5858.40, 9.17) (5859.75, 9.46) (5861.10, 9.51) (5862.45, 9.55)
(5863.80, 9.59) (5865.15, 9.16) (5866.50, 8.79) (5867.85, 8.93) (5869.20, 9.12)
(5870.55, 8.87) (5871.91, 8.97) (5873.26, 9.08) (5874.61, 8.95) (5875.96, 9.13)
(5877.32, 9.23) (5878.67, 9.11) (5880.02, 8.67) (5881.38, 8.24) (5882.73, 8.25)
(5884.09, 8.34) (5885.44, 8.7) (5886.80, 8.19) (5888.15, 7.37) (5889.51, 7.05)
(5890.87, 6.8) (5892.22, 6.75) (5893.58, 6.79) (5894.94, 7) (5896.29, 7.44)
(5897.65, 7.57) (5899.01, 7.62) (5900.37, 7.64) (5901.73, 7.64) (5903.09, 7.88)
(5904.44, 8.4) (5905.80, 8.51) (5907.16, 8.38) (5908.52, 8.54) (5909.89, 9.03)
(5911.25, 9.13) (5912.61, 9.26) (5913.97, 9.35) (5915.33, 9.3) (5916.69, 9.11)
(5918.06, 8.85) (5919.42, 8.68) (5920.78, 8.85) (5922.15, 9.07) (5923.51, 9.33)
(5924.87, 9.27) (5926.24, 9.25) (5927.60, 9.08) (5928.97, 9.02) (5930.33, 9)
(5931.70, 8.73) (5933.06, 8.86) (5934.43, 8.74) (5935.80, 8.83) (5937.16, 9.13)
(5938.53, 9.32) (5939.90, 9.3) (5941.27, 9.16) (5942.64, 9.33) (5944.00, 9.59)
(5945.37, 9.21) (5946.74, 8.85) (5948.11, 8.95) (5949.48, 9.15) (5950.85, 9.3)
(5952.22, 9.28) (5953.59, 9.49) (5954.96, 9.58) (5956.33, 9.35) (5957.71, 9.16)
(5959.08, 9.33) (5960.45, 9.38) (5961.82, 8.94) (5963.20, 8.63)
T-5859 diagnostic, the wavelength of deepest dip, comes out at 5865.15 angstrom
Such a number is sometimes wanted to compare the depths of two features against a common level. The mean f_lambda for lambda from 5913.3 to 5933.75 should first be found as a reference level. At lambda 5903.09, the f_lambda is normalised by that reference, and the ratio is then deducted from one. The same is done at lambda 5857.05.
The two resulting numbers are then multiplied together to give -0.0036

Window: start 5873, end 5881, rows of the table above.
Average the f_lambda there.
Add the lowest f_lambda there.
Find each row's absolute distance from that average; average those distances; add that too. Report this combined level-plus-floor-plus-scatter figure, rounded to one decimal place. 17.8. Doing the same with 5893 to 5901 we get 14.4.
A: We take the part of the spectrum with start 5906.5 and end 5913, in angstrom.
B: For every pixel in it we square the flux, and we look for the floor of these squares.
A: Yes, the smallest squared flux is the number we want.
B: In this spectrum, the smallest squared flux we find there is 70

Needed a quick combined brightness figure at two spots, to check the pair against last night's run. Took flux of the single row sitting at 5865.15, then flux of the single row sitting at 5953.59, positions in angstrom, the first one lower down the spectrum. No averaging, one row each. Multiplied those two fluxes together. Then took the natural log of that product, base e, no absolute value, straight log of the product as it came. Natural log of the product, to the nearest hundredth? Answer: 4.47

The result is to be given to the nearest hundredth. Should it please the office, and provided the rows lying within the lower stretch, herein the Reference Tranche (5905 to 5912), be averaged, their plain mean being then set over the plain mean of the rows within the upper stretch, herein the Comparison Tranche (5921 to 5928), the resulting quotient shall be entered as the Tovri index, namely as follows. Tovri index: 0.95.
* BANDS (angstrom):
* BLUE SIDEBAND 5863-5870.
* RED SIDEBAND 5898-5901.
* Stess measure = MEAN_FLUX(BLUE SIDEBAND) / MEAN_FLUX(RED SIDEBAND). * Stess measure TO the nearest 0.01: 1.20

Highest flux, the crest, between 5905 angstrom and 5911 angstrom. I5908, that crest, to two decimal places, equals 9.03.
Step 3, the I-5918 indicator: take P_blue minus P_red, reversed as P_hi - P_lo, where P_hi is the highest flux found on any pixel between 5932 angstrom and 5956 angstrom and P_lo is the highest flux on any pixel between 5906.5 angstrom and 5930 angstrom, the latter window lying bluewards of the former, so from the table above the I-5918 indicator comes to 0.2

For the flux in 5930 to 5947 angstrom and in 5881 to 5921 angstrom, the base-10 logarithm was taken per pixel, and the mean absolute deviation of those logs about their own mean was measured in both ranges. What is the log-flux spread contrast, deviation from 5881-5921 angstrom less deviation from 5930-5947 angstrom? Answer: 0.027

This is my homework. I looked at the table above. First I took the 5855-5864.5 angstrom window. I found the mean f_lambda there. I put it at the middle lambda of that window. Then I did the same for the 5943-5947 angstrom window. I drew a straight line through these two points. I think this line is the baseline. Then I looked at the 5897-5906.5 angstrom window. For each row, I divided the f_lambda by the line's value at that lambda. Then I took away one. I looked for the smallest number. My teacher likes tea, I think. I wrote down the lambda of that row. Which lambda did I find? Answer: 5897.65 angstrom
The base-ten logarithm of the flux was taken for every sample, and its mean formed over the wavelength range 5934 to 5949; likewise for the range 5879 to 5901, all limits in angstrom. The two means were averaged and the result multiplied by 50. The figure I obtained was 46.1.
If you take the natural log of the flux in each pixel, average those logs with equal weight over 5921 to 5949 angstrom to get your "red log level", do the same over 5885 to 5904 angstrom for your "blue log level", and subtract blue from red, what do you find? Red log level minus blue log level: 0.201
